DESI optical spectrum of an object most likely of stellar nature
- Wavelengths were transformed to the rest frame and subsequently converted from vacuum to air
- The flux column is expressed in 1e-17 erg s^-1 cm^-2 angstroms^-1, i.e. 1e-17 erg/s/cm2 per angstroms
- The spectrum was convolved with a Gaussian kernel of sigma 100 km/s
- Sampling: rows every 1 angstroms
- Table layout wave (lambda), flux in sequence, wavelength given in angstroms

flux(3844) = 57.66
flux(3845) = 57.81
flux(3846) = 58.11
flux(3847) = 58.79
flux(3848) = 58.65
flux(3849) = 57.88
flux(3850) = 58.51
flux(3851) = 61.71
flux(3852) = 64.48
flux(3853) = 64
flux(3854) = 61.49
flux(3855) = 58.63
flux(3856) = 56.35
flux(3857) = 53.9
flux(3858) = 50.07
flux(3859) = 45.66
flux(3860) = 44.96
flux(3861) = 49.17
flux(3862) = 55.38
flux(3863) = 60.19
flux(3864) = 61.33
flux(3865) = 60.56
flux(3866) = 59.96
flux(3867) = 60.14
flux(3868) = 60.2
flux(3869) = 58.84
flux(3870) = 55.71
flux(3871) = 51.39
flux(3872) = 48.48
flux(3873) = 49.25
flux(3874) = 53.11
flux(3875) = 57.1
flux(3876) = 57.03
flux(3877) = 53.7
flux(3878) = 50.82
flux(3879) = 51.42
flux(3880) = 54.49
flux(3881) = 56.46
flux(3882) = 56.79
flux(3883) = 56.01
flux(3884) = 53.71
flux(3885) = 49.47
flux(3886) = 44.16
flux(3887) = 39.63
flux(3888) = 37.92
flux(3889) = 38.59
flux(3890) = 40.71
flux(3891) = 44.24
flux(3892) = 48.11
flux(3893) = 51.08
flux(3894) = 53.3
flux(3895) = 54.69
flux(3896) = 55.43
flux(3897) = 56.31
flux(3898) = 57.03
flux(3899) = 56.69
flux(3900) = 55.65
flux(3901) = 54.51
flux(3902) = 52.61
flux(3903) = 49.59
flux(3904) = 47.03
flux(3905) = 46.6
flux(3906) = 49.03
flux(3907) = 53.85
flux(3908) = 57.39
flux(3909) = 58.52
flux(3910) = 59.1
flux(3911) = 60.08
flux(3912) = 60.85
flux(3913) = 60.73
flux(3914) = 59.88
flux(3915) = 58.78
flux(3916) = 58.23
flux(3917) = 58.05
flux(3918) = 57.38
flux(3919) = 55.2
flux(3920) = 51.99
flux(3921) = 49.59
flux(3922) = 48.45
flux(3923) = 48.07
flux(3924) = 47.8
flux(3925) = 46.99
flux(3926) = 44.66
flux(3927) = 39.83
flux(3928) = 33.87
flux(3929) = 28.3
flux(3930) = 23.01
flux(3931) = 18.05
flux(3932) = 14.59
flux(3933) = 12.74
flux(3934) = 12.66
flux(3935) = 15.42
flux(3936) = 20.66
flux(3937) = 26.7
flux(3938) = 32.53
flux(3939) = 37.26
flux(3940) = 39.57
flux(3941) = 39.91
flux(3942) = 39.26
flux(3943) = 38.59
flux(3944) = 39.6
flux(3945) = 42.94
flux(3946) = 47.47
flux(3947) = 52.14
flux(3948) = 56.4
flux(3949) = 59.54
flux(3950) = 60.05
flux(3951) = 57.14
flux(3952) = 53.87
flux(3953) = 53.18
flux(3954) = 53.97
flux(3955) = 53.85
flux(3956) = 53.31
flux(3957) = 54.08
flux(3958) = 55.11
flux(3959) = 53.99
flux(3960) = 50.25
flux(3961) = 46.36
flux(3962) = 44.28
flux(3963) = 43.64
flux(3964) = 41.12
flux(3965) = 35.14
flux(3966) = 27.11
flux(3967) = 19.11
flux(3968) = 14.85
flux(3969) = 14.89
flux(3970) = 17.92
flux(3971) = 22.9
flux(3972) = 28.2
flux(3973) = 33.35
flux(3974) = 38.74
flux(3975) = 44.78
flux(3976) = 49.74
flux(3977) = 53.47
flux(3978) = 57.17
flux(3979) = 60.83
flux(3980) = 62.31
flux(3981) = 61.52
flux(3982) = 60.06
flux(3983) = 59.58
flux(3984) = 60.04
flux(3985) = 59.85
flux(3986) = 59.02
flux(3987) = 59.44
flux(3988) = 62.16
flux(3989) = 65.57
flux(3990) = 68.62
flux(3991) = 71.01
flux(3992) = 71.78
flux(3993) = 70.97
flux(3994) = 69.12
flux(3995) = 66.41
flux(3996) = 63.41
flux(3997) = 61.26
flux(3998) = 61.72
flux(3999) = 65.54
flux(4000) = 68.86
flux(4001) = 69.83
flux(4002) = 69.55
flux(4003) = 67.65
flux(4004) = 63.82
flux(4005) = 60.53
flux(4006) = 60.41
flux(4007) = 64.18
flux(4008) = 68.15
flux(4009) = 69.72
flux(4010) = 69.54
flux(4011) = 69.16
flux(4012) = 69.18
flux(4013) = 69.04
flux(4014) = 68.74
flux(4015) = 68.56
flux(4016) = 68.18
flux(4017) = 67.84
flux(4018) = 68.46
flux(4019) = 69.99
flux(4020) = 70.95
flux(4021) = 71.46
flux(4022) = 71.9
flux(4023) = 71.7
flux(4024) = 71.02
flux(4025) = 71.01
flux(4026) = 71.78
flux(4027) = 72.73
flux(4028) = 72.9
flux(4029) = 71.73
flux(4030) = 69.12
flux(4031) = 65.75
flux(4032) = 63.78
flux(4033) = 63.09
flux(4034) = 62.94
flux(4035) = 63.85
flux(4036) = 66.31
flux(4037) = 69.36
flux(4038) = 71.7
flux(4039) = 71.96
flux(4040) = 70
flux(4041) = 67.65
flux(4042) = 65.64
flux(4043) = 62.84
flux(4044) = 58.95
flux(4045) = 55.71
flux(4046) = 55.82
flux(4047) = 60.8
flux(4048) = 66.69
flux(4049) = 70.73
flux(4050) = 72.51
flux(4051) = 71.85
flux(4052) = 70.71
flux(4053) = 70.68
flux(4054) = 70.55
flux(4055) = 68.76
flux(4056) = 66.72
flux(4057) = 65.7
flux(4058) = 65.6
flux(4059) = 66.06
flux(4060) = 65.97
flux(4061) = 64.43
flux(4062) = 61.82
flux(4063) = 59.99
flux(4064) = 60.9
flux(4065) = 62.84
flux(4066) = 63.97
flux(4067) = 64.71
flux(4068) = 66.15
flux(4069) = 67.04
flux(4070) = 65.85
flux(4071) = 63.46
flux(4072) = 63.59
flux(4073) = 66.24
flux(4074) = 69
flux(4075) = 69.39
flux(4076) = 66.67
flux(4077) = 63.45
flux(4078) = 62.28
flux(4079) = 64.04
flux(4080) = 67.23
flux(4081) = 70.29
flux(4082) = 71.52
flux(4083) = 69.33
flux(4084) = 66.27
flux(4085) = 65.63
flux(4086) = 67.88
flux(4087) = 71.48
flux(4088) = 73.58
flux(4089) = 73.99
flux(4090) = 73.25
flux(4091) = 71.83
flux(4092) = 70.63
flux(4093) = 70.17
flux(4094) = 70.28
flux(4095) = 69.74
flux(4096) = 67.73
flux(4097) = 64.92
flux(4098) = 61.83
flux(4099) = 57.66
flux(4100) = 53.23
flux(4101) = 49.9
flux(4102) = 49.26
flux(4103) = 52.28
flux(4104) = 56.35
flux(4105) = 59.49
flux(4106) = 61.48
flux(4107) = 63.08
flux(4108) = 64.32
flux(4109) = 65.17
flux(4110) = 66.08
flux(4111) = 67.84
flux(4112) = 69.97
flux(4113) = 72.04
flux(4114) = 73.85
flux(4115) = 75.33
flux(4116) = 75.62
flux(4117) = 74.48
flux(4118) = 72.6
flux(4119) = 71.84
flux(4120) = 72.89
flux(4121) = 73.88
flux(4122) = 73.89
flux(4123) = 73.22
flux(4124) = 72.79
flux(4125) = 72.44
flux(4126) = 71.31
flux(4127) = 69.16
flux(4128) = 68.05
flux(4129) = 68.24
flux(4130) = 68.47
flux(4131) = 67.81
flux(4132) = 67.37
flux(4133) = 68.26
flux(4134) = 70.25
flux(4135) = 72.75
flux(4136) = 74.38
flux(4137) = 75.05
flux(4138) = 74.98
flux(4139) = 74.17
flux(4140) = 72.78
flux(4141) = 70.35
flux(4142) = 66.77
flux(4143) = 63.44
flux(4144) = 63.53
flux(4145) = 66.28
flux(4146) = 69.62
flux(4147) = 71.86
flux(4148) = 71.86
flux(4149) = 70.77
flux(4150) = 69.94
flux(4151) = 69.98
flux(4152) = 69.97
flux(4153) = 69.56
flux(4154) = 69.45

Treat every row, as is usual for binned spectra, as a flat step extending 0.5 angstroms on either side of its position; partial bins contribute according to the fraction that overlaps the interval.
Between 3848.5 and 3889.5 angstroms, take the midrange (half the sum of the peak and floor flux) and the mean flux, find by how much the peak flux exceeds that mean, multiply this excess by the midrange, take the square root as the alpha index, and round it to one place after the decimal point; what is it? 23.0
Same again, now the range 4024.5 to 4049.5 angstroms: 20.3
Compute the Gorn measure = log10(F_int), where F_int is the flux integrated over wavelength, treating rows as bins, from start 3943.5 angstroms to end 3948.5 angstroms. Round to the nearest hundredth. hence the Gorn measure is 2.38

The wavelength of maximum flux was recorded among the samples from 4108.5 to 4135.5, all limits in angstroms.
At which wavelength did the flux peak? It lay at 4116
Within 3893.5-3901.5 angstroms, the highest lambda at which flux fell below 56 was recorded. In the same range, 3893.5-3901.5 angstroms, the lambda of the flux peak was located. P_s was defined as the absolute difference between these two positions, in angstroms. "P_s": 3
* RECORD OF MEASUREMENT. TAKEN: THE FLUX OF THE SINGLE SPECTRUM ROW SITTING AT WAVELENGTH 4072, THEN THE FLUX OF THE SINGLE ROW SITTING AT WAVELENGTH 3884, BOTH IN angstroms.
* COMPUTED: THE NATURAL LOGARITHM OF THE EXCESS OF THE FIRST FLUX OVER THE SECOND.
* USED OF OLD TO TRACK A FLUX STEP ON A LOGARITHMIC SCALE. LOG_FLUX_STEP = 2.3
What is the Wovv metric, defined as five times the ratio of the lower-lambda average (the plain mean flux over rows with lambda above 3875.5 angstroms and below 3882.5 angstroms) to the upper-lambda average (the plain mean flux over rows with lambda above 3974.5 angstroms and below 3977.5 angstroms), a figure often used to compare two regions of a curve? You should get 5.5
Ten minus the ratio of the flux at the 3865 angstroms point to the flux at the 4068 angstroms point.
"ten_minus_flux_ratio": 9.08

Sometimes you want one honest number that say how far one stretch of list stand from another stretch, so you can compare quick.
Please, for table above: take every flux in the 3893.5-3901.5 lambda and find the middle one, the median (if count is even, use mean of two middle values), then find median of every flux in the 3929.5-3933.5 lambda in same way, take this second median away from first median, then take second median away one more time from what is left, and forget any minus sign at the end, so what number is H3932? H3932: 23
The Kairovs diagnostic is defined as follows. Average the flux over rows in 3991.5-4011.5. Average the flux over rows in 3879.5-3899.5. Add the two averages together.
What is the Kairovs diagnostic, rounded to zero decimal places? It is 117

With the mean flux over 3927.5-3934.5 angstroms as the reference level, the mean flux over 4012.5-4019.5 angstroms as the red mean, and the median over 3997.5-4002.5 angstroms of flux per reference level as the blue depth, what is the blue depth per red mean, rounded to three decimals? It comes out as 0.049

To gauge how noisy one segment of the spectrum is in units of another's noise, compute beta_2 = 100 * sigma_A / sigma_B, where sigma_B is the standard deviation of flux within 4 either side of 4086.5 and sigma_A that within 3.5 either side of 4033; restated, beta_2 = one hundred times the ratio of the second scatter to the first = 66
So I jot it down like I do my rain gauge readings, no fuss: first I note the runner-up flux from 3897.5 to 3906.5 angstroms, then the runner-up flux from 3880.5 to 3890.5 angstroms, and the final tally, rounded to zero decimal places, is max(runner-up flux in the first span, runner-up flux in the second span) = 57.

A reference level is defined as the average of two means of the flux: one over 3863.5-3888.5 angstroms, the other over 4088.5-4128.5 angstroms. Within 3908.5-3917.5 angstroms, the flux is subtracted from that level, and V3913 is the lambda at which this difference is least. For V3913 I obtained 3912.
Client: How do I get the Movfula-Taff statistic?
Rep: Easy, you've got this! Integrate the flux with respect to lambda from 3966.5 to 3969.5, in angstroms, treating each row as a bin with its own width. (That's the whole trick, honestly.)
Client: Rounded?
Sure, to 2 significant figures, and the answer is 49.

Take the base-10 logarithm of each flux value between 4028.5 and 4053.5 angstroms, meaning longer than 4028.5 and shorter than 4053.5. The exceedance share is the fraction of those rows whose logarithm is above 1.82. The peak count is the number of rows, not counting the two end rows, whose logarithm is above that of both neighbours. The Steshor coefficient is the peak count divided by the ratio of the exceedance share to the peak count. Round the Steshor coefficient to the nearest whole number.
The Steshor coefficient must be 7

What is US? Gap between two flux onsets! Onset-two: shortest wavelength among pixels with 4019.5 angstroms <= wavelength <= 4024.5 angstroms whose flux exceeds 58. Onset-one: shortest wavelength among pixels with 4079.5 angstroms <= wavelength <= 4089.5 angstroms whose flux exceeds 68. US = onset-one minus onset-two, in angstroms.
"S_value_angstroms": 61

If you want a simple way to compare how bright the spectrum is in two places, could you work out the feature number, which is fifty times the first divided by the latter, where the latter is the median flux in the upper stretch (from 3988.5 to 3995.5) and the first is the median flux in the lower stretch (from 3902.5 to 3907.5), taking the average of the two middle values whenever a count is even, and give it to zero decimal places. 35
